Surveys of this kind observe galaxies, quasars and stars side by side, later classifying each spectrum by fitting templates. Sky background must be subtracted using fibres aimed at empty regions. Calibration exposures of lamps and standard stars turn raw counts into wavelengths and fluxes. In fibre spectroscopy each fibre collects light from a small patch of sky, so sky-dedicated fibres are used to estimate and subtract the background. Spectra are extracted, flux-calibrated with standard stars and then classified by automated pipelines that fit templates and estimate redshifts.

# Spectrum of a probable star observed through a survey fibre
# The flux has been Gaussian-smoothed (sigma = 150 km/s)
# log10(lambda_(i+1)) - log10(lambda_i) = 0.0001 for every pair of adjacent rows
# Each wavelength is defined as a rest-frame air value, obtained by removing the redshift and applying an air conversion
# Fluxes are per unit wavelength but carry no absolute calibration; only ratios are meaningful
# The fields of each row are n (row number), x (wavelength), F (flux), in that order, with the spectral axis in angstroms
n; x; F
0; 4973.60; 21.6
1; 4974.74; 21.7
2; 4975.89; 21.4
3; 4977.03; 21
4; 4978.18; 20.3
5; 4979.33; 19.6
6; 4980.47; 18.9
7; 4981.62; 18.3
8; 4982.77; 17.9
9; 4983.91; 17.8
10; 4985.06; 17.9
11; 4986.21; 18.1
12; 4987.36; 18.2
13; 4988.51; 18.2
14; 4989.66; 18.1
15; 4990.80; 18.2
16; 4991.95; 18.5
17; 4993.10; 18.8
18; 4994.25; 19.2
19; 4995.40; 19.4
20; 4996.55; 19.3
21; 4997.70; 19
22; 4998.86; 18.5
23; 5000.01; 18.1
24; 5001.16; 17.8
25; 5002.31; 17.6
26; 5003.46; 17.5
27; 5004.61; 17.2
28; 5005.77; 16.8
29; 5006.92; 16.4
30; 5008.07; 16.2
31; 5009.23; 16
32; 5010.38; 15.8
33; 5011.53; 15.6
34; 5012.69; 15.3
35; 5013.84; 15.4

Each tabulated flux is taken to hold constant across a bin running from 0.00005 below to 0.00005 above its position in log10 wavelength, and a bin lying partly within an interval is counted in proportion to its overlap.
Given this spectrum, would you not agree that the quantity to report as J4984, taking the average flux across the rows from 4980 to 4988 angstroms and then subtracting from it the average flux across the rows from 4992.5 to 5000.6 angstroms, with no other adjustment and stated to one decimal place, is -0.7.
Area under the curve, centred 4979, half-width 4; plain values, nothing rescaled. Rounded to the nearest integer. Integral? 158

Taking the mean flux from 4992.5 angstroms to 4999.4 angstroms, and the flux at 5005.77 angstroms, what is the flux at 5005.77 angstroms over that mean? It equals 0.88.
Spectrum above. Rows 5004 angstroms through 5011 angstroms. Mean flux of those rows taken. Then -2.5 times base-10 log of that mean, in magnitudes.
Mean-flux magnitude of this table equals -3.04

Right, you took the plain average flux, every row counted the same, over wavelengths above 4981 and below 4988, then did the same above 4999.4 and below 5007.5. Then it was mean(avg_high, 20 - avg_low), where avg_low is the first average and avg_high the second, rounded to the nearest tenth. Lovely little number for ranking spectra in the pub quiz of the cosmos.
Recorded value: 9.7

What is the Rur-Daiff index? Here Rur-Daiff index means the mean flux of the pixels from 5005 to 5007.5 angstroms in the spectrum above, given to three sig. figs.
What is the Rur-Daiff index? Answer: 16.6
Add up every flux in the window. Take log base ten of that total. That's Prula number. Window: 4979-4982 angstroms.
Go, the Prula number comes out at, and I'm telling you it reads 1.75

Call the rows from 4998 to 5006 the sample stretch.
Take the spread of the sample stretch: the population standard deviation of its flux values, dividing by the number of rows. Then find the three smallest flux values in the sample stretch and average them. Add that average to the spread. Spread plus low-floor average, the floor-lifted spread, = 17.7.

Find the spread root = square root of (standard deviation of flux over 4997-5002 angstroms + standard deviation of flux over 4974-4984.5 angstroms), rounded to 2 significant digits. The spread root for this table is 1.4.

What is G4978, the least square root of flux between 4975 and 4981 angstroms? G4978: 4.35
